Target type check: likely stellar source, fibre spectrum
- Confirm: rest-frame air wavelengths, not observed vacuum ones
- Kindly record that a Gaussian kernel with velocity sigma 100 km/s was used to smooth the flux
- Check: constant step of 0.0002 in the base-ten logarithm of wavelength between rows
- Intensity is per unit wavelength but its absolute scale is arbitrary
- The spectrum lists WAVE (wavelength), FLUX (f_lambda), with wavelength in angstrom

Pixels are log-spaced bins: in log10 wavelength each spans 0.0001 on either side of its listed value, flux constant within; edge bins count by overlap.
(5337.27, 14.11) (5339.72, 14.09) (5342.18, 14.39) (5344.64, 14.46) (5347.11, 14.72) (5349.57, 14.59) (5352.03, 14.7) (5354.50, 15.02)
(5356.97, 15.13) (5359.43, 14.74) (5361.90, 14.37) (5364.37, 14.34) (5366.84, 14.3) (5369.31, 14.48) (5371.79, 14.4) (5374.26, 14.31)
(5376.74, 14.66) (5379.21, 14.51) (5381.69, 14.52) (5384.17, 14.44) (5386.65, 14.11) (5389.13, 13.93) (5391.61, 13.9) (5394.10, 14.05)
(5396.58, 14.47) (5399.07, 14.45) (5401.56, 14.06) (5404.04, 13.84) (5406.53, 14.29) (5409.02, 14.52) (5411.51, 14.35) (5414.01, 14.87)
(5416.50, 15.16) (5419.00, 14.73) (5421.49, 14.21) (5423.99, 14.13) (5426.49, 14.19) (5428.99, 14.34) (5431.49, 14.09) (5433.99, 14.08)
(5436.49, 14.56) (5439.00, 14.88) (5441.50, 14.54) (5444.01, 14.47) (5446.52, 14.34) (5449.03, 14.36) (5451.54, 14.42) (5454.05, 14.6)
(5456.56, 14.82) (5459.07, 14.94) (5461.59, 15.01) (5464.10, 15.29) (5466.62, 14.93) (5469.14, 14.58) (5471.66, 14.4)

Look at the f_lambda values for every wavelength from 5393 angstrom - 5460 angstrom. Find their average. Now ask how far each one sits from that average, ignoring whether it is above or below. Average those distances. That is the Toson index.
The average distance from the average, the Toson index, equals 0.25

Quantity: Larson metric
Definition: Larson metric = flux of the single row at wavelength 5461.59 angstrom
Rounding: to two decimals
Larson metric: 15.01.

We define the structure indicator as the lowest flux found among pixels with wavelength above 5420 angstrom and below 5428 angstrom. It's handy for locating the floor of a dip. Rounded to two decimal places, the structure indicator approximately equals 14.13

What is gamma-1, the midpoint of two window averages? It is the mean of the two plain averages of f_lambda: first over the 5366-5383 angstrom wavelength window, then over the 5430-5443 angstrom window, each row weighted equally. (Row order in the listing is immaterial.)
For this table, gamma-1 14.4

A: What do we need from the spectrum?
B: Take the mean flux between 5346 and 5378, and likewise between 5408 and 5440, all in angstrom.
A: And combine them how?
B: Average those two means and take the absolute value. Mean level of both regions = 14.5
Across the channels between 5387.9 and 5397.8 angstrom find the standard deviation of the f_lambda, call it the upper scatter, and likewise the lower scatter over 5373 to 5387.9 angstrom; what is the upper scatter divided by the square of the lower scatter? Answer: 7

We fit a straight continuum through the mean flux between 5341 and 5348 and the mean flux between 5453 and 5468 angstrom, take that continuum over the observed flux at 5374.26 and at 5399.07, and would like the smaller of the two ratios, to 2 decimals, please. 1.02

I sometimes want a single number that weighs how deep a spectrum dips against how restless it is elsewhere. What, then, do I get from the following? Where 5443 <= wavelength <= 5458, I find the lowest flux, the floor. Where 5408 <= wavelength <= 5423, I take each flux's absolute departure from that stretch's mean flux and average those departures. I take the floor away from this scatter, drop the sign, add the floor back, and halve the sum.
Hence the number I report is 14.2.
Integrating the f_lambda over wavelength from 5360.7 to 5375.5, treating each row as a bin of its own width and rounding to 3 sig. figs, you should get 213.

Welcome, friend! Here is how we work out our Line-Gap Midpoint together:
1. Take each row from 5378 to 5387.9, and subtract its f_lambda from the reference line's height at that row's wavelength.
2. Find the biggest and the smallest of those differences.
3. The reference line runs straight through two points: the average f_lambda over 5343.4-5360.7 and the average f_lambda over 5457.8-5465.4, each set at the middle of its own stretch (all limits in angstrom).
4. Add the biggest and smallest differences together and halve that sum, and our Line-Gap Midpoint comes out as 0.54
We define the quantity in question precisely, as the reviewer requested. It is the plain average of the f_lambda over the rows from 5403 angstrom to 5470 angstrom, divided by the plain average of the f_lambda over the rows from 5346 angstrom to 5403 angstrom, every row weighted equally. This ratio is 1.007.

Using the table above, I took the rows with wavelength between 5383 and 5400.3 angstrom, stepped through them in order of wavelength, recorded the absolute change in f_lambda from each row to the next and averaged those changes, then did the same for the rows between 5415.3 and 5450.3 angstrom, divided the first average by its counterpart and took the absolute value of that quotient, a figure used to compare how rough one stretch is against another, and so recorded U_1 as 0.86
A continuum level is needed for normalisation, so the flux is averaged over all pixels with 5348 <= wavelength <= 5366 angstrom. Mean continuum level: 14.7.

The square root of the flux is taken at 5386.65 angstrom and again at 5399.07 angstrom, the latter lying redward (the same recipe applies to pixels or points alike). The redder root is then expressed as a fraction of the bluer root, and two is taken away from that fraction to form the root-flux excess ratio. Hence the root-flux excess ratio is -0.99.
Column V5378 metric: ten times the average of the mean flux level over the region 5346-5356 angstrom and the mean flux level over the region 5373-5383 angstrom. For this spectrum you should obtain 146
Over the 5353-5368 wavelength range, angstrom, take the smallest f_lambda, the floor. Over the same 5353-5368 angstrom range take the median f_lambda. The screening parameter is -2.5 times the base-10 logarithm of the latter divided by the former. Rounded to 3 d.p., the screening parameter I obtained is -0.019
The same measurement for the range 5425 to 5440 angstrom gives -0.014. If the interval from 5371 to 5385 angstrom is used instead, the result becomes -0.012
